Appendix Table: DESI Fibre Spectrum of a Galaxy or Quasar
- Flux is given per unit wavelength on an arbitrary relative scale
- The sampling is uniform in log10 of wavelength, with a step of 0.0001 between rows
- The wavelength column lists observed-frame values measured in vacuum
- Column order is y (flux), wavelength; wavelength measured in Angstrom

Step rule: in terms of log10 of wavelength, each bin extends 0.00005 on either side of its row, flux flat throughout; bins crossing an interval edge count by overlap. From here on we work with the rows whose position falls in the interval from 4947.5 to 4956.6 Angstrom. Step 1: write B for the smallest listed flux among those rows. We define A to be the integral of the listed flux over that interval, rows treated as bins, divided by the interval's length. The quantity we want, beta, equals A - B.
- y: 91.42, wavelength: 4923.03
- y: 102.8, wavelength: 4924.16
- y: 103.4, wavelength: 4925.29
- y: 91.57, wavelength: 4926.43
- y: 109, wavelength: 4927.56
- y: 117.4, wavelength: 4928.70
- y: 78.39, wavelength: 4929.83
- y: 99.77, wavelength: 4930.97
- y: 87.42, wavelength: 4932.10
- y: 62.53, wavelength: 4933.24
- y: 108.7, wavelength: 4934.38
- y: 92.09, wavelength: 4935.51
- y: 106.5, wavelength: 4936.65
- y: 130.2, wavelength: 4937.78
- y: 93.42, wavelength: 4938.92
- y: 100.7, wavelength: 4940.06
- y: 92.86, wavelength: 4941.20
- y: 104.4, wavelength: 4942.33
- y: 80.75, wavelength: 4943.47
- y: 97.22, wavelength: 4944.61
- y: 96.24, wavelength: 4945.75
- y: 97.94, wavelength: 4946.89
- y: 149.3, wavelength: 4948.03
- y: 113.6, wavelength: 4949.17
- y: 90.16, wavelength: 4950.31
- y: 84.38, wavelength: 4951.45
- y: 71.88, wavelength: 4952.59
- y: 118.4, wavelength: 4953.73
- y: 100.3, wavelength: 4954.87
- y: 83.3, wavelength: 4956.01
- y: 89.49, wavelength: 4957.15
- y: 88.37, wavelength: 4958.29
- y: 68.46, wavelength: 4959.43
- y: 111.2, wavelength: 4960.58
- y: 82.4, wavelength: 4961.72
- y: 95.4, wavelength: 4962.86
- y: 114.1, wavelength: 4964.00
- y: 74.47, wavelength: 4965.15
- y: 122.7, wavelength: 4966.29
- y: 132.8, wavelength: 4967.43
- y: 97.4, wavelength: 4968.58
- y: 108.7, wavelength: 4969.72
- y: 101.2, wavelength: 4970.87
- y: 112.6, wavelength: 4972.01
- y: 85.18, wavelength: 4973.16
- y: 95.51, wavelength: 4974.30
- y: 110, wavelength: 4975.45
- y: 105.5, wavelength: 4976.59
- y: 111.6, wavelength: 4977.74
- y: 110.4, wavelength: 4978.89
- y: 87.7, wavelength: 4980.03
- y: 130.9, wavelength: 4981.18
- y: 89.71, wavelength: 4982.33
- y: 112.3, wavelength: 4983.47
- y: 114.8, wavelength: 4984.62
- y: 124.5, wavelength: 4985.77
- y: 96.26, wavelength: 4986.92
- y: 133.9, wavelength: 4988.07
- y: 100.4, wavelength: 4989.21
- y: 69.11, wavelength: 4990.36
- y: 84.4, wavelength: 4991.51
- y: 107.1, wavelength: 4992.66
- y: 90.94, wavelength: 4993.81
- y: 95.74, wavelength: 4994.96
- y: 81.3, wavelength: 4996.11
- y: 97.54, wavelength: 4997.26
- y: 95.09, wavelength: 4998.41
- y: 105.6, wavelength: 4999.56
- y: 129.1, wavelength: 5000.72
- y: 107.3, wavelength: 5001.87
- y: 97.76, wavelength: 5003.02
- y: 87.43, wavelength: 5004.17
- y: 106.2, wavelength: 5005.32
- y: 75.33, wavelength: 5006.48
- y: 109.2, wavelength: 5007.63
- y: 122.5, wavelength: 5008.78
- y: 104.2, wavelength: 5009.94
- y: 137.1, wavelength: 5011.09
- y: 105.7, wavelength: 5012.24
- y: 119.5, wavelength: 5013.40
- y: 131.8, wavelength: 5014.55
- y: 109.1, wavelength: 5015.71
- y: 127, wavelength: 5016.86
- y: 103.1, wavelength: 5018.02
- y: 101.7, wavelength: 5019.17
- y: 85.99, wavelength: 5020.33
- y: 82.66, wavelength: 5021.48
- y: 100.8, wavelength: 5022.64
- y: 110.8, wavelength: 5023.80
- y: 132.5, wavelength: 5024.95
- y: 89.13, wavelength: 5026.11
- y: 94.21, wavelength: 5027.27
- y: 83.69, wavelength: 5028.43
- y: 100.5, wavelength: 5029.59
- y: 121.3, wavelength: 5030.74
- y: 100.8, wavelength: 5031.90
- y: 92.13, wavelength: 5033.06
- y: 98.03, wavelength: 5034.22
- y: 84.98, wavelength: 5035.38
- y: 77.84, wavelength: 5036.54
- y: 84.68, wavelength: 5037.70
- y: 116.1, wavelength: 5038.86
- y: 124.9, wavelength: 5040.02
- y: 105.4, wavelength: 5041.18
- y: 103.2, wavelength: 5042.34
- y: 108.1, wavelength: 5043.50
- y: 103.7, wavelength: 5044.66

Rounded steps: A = 101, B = 71.88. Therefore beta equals 29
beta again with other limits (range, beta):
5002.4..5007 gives 17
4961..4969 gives 29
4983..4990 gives 16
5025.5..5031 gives 13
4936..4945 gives 20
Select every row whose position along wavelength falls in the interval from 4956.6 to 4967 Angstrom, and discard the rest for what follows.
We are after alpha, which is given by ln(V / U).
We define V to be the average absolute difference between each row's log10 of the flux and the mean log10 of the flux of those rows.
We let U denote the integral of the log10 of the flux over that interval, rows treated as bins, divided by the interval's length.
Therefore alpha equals -3.4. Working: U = 1.97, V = 0.068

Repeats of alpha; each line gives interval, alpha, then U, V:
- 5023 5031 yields -3.5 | 2.01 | 0.059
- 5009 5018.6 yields -3.9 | 2.07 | 0.043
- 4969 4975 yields -4.0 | 2.00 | 0.036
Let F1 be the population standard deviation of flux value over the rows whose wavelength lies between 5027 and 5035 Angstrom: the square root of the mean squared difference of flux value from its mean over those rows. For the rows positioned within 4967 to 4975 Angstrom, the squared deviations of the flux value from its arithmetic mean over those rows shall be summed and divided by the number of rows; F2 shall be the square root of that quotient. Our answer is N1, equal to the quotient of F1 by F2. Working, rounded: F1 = 10.7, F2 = 14.1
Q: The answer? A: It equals 0.76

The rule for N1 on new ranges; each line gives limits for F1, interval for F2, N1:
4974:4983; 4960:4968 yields 0.67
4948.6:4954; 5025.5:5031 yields 1.36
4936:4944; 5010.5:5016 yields 1.16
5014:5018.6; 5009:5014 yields 0.90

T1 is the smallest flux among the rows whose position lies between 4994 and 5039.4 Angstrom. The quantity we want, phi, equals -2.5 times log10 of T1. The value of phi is -4.69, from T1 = 75.33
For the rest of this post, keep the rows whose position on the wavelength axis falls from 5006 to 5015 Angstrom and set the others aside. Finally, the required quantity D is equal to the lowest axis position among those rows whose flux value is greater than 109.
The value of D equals 5007.63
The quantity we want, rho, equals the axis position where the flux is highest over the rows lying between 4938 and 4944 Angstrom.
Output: 4942.33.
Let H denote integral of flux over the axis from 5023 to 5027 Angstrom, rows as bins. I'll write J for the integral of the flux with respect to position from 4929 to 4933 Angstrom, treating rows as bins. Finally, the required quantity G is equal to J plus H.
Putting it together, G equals 789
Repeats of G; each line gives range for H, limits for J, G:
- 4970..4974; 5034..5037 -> 658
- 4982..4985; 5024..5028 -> 739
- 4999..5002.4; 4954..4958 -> 759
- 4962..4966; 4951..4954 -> 651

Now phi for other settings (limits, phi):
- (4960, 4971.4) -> -4.68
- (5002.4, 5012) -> -4.69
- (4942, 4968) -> -4.59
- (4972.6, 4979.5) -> -4.83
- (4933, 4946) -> -4.49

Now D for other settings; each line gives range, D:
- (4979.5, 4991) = 4981.18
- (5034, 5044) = 5038.86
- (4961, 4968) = 4964.00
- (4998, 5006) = 5000.72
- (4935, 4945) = 4937.78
